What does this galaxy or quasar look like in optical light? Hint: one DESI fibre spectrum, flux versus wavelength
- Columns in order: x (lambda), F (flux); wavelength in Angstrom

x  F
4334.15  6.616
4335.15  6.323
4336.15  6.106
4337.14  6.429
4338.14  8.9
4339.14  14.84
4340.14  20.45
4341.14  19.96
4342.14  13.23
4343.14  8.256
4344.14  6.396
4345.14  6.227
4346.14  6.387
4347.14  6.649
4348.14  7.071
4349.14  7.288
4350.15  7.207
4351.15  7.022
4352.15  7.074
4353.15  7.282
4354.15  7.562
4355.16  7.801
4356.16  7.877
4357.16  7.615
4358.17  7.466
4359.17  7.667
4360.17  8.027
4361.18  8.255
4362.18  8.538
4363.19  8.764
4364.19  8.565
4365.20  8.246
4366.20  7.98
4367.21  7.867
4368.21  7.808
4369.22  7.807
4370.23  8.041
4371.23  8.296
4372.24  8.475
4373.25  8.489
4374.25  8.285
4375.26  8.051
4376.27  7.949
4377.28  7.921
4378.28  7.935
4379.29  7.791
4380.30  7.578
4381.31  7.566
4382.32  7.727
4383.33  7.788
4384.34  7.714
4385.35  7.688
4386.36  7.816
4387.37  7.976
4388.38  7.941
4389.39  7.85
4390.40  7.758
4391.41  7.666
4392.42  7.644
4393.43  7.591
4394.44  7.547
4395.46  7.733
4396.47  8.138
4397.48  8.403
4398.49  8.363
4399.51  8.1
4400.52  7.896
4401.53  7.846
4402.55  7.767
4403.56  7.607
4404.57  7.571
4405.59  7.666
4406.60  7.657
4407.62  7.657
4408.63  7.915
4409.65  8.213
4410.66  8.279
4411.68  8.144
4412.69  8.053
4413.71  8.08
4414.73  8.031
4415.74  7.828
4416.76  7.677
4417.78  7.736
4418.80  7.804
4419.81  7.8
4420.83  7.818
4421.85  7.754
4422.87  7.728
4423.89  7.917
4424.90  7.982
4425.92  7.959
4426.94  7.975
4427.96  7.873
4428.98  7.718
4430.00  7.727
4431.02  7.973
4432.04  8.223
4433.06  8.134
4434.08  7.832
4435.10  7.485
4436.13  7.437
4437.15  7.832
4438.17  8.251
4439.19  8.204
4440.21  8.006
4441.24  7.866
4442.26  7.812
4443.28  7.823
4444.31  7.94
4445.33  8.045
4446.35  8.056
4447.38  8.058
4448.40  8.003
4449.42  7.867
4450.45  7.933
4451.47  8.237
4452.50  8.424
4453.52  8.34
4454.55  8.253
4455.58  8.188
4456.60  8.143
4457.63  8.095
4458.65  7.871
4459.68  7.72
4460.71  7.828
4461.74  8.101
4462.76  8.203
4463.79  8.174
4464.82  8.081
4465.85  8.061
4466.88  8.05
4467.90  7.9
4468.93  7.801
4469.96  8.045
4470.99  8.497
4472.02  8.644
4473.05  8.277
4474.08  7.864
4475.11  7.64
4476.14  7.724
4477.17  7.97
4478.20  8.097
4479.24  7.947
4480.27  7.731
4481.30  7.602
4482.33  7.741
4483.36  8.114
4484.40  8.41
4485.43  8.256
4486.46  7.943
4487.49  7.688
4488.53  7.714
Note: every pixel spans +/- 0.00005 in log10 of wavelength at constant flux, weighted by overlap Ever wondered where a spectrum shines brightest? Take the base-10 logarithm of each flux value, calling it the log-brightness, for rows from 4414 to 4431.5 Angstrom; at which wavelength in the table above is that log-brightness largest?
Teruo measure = 4414.73 Angstrom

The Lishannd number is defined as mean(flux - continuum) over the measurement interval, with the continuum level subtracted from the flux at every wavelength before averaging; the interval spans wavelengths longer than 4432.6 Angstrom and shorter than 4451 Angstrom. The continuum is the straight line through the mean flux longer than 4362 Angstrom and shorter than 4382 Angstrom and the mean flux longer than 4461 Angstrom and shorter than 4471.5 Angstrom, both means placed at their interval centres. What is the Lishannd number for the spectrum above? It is -0.17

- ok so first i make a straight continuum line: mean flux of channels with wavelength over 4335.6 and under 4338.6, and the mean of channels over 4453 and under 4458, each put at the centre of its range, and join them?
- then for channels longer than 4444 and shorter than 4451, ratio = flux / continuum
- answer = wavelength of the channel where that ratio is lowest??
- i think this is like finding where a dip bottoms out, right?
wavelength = 4449.42 Angstrom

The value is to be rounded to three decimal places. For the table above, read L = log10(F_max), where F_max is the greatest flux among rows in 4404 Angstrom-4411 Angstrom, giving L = 0.918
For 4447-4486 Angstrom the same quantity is 0.937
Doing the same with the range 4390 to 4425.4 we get 0.924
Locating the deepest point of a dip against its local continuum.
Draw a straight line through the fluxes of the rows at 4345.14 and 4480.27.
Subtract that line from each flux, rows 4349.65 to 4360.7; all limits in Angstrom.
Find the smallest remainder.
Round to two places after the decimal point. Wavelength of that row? 4351.15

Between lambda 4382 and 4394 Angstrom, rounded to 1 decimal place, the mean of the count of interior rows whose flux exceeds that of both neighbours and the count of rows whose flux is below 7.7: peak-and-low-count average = 3.0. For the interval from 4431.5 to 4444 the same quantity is 1.5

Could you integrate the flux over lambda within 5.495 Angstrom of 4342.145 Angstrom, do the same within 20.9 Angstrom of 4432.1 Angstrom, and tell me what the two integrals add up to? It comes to 449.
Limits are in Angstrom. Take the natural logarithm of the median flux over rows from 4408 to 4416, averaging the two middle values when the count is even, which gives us 2.09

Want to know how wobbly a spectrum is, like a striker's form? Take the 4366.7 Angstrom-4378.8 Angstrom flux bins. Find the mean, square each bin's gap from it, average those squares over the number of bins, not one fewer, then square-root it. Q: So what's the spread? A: 0.24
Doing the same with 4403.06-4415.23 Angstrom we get 0.25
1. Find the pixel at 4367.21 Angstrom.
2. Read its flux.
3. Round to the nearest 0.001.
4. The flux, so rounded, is 7.867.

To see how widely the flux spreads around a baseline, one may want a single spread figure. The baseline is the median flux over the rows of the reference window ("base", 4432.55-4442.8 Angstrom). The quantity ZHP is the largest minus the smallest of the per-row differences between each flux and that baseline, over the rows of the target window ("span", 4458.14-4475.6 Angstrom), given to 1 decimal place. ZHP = 1.0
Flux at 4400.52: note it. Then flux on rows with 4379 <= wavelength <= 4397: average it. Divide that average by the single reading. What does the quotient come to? 0.98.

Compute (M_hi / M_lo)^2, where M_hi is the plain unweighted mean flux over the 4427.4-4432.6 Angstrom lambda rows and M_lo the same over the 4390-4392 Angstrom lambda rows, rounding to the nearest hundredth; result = 1.05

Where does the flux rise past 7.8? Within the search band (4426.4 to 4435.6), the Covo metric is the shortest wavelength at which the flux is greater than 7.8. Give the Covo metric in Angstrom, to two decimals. 4426.94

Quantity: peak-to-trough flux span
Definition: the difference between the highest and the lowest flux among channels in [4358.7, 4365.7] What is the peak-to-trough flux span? 1.1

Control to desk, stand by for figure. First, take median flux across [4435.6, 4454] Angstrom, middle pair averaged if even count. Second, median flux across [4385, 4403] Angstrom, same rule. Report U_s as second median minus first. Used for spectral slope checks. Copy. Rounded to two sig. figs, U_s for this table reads -0.17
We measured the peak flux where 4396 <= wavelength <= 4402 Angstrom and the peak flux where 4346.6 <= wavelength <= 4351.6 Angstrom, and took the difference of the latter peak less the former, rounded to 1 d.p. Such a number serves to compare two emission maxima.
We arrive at -1.1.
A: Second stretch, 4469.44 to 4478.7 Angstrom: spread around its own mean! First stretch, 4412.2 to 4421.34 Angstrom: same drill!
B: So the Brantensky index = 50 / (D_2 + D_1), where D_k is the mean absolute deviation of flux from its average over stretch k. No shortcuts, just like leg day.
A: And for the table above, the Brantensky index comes 130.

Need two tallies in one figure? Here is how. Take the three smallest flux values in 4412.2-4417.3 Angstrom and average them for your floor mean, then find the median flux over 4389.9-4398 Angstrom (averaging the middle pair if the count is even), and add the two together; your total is 15.5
